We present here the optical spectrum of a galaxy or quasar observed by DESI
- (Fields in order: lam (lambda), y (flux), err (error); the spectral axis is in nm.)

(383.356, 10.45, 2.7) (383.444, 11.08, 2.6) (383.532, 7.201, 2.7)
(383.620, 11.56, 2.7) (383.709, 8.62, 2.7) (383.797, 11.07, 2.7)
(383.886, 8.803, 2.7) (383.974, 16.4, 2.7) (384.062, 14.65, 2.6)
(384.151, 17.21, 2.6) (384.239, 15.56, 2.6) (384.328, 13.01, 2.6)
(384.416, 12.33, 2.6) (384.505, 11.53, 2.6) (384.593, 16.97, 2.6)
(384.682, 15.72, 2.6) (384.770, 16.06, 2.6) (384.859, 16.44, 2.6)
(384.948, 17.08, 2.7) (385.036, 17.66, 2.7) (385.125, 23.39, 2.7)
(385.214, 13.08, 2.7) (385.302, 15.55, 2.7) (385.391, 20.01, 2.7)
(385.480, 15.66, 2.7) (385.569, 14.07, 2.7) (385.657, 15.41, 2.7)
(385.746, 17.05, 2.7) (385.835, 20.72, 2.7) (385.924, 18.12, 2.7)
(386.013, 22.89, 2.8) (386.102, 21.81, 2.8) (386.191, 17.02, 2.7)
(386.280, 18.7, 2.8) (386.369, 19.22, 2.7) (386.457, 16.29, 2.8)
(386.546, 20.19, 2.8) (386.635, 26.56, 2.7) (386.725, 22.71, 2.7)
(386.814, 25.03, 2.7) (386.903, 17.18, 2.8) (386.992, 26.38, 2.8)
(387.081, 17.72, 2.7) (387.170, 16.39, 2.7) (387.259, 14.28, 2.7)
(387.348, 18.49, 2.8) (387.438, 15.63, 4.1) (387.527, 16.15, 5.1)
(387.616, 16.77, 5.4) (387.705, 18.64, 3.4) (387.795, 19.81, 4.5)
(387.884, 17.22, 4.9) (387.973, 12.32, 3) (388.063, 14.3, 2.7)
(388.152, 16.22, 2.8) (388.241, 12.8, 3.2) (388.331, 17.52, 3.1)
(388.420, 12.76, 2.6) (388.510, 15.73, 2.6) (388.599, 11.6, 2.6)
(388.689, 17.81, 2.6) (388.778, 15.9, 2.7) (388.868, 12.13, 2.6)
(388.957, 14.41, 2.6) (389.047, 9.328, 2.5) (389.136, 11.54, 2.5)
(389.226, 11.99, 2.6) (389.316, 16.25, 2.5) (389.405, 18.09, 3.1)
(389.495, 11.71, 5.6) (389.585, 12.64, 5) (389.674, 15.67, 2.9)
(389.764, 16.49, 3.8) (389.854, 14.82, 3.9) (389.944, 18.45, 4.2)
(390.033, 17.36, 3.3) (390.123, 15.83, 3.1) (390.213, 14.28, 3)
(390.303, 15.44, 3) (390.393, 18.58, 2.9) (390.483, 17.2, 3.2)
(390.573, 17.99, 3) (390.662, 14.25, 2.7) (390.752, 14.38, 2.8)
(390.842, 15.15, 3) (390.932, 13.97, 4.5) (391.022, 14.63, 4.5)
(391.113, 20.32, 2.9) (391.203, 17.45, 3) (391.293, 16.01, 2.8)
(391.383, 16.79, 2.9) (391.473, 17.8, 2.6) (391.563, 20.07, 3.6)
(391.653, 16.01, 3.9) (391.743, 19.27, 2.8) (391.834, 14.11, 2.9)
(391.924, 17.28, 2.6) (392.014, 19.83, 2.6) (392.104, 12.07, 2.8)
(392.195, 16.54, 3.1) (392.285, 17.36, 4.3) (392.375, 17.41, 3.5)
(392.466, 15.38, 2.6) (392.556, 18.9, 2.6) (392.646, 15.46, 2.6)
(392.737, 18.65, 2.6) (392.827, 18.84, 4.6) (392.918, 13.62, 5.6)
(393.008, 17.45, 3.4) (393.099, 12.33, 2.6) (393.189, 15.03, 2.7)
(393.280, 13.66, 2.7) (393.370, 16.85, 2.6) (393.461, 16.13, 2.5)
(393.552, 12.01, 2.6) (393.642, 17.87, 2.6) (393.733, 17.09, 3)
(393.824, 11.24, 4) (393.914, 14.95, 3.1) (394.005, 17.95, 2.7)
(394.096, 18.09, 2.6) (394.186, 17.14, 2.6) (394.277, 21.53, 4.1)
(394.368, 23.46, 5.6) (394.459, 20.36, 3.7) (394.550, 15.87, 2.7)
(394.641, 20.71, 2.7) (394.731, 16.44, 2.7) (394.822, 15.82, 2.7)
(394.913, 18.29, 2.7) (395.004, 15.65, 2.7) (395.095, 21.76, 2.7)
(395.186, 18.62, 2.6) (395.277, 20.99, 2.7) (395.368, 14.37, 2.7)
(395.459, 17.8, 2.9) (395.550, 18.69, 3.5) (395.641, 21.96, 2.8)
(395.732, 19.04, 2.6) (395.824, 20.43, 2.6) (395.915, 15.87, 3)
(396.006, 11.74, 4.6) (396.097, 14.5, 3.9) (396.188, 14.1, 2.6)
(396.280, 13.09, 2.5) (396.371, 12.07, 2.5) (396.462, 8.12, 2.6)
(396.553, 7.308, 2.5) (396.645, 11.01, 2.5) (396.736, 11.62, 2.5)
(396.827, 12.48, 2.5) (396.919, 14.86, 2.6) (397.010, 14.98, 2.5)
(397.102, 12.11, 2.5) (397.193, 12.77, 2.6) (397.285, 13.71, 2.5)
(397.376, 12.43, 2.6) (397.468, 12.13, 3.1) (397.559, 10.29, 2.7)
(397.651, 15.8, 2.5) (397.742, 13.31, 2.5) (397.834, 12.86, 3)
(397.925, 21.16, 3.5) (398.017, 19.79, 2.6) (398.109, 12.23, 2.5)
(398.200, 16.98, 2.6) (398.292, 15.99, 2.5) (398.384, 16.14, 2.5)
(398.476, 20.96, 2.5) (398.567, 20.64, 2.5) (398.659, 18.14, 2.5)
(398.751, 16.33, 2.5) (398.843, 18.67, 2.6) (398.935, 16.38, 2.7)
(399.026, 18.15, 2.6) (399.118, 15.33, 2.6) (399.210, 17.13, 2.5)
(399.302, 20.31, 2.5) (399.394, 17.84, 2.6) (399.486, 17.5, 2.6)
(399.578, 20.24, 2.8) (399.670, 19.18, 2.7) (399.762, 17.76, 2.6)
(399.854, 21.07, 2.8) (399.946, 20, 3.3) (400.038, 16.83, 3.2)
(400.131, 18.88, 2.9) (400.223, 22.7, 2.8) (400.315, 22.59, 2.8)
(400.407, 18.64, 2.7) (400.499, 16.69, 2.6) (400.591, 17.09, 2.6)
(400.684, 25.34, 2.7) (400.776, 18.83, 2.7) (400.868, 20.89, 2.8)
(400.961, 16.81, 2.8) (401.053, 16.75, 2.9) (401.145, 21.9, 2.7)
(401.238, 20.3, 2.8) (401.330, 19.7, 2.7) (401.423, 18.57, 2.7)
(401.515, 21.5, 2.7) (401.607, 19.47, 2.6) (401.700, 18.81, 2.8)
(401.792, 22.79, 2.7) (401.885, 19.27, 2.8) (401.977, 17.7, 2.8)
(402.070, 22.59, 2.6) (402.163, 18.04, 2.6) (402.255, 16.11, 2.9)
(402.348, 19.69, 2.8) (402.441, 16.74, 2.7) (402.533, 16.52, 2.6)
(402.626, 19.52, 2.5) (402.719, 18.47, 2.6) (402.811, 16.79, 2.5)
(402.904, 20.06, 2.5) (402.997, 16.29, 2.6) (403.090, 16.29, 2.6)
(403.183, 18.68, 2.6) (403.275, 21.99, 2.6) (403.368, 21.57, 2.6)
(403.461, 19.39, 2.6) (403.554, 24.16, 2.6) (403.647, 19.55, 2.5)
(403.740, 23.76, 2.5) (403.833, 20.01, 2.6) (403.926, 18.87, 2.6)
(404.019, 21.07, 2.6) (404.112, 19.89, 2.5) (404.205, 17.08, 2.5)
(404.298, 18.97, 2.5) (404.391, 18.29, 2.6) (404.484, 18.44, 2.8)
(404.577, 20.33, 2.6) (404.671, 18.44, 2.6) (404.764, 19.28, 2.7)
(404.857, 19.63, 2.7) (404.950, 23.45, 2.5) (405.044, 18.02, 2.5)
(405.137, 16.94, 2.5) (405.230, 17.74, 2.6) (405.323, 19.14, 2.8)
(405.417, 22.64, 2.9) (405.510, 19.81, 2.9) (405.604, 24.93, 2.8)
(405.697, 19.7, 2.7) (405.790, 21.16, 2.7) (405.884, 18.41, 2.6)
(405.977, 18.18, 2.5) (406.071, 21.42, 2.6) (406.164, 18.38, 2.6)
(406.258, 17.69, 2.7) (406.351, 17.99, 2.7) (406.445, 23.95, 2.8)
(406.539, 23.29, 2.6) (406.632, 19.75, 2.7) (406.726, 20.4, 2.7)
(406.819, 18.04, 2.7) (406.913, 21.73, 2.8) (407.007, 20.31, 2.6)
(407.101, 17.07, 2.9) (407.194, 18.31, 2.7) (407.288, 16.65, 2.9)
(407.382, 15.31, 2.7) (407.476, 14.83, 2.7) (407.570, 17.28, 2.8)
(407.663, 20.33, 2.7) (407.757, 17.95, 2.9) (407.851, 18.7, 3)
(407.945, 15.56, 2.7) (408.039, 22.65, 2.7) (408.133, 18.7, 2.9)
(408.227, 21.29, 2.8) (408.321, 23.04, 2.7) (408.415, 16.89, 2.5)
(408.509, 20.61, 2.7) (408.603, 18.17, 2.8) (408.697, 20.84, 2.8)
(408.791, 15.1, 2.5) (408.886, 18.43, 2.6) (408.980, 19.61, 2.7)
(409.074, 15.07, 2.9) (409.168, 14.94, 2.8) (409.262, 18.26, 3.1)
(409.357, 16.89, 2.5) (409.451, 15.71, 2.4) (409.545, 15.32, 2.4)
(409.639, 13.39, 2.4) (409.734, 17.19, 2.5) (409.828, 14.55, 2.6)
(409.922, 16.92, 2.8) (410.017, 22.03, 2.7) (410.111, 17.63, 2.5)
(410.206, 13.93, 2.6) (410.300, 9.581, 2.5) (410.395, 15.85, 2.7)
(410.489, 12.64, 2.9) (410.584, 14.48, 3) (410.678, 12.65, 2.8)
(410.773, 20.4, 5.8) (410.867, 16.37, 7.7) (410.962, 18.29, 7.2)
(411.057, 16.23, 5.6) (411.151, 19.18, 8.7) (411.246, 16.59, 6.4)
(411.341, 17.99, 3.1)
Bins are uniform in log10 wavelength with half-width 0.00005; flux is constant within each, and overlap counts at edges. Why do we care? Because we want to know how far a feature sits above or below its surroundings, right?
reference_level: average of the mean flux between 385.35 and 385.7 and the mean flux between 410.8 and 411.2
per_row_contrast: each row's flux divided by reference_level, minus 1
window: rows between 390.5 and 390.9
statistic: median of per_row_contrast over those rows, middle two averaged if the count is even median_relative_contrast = -0.13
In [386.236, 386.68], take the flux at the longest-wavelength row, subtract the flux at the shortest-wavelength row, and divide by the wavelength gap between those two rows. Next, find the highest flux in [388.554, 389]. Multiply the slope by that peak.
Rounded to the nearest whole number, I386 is 394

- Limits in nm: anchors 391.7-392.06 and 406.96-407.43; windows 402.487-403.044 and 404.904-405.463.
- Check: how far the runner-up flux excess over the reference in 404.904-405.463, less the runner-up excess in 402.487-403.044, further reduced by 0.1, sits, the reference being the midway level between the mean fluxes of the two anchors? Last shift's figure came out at 3.0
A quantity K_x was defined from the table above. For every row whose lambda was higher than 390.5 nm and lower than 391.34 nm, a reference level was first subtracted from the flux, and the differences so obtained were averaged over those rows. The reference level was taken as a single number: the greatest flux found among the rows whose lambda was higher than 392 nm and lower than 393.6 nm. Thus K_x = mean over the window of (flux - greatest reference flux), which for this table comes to -3.8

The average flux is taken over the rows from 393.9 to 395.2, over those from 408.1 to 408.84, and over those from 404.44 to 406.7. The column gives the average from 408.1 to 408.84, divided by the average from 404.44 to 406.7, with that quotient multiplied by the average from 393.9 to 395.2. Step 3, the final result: 17.9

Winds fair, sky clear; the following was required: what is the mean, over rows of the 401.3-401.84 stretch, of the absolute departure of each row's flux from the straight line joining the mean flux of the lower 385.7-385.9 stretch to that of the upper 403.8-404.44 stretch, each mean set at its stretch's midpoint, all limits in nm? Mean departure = 1.3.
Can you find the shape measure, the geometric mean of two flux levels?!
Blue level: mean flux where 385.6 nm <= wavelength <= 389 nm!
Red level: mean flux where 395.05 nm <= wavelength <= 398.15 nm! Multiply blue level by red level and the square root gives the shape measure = 16.2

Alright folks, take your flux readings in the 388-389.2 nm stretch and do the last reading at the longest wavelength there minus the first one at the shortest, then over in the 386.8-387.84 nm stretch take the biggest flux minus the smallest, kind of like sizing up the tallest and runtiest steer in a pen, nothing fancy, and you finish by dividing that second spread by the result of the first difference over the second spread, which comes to -53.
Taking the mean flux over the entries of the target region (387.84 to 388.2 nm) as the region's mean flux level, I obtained 15.0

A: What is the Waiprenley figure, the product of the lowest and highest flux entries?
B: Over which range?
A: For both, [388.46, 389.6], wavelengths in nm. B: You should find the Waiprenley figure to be 169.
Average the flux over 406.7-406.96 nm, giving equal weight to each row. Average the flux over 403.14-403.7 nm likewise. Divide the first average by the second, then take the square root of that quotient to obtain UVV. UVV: 0.98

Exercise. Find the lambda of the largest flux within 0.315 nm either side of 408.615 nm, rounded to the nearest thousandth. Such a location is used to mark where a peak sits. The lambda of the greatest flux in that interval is 408.321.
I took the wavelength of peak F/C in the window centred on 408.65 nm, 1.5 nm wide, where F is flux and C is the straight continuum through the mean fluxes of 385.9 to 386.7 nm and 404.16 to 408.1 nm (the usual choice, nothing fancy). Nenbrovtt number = 408.321 nm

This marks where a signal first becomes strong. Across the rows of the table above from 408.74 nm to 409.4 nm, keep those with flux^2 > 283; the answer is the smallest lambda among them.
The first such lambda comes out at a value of 408.886 nm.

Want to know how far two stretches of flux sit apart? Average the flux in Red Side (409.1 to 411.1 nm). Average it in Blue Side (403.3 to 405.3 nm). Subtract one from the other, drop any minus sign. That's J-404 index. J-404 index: 3.9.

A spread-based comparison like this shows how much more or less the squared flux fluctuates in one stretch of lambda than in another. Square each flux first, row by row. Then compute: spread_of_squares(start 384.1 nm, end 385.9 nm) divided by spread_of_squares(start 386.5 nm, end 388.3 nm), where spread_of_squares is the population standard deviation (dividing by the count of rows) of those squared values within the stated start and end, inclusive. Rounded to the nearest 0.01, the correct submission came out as 0.60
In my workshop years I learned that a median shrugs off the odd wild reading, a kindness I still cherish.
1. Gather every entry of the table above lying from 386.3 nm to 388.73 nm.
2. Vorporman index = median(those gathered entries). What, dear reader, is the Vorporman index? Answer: 17.2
